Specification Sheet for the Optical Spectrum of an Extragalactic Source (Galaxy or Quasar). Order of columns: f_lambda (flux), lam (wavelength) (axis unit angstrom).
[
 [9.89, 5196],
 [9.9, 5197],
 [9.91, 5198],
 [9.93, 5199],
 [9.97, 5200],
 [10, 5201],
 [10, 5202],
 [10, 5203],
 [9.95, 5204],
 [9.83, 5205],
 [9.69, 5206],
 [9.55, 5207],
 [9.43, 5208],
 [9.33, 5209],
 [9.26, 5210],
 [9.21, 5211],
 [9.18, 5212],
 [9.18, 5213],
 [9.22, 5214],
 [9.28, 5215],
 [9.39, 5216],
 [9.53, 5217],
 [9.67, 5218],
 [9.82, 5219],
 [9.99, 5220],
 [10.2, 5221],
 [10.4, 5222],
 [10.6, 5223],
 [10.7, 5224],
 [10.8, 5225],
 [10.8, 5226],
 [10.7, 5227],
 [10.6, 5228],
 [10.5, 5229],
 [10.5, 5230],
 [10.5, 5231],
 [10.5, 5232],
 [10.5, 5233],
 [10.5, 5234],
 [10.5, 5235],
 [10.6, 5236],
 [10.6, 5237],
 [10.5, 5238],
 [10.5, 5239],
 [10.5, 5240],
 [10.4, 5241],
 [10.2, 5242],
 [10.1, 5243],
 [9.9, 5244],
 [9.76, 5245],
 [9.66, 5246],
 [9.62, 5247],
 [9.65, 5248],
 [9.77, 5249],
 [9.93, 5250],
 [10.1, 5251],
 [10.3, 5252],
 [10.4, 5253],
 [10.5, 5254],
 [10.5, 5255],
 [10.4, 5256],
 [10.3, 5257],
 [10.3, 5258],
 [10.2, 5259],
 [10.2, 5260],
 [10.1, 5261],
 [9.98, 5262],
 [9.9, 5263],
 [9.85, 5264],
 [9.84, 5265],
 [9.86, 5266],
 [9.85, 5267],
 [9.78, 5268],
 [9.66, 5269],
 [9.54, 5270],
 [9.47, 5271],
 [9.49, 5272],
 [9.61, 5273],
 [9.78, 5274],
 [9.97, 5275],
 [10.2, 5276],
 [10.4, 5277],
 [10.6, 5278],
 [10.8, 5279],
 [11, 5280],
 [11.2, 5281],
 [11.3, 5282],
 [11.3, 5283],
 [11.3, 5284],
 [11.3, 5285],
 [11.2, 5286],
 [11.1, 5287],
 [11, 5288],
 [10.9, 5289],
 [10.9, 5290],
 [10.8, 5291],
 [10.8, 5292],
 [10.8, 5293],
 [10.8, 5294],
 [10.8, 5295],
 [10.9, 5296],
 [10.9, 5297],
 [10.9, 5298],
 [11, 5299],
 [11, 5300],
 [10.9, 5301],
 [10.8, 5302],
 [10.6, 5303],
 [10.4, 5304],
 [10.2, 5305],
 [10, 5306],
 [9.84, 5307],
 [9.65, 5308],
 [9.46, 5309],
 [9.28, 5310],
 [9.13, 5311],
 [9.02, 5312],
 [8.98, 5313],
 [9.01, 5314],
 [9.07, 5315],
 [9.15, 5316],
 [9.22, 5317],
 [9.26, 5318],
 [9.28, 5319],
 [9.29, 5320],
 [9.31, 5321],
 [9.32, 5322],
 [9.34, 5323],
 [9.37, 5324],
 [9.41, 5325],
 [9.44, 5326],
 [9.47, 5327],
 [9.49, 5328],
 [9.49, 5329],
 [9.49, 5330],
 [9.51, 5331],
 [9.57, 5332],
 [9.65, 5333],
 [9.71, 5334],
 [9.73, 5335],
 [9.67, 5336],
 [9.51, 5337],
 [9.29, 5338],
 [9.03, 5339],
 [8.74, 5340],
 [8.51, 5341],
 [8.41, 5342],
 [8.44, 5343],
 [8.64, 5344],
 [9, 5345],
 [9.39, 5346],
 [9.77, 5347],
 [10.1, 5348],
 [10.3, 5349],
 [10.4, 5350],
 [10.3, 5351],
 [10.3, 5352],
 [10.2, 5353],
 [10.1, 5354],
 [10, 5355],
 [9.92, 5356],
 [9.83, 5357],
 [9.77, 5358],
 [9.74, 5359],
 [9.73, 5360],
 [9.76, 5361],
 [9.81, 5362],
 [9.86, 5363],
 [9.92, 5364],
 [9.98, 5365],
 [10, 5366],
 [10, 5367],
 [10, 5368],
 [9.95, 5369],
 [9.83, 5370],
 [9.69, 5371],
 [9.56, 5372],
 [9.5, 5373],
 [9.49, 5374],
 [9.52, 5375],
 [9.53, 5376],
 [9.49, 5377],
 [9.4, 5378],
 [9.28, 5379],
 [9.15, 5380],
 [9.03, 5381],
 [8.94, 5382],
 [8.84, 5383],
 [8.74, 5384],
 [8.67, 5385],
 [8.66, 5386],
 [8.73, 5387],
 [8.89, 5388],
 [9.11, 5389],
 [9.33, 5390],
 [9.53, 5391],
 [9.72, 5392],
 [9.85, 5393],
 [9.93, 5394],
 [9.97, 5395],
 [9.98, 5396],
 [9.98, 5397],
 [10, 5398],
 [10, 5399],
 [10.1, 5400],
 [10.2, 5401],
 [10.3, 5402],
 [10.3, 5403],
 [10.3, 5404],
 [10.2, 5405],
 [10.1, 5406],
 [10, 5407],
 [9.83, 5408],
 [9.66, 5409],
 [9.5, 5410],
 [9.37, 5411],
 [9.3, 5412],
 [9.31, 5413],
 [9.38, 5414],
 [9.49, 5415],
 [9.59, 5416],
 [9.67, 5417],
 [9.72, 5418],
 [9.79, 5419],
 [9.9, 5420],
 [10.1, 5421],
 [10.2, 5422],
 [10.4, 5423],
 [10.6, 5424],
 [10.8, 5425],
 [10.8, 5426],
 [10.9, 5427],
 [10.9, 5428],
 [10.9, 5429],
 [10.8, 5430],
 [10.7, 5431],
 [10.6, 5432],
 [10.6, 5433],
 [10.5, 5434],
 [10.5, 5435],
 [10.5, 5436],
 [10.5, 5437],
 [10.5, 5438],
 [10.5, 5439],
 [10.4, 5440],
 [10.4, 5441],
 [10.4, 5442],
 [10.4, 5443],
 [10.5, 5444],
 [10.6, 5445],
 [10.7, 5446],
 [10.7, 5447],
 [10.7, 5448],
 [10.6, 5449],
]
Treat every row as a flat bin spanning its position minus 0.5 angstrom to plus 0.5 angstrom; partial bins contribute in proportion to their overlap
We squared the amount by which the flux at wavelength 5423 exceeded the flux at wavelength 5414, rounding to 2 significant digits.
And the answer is 1.0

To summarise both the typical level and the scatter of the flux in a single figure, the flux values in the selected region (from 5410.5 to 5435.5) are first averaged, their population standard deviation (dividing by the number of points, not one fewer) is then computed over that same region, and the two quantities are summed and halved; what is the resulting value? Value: 5.4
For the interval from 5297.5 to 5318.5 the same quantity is 5.3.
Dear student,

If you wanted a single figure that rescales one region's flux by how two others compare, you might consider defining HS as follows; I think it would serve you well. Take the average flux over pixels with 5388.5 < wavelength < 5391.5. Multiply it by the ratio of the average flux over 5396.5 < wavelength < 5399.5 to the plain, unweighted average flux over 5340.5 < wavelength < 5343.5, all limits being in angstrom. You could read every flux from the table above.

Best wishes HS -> 11.0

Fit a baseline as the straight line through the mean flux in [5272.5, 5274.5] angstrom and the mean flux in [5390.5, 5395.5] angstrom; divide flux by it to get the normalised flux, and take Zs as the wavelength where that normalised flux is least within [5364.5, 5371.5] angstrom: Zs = 5371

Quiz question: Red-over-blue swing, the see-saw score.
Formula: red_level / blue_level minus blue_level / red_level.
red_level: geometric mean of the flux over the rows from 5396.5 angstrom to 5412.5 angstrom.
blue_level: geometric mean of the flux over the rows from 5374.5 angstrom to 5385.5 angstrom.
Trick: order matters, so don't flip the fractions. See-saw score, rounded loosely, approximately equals 0.17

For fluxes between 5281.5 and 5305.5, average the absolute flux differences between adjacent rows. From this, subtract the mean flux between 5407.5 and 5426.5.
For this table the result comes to -9.8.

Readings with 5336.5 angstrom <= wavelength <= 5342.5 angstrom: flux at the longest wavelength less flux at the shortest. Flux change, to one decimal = -1.1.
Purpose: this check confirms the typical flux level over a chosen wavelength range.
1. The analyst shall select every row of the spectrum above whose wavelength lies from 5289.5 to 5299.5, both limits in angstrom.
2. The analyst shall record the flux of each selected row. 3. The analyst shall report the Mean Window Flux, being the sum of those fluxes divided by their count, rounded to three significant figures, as 10.9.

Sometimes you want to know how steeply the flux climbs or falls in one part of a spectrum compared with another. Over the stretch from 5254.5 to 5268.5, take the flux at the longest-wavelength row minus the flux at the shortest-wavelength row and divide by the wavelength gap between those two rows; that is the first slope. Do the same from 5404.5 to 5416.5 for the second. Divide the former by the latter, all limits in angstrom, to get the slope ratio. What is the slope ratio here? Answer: 1.0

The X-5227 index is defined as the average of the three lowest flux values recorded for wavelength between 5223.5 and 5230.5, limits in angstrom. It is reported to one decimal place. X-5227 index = 10.5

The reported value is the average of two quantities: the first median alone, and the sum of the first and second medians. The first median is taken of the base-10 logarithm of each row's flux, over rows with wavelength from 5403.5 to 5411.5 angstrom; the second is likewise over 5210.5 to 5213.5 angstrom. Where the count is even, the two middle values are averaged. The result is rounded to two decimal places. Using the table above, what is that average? 1.48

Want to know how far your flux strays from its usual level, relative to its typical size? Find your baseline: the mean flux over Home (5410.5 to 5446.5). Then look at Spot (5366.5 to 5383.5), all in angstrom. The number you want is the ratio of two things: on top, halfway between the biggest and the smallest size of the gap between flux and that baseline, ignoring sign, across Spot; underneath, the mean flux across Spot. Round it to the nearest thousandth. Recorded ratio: 0.091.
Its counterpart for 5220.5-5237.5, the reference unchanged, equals 0.028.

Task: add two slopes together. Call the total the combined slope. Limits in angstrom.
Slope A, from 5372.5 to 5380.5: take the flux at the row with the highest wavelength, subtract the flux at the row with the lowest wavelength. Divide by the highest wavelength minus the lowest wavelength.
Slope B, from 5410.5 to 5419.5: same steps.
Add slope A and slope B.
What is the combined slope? 0.00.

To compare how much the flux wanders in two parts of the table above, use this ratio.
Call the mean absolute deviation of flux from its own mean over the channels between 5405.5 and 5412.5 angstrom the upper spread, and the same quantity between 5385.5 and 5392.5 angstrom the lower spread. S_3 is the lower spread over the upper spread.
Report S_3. 1.31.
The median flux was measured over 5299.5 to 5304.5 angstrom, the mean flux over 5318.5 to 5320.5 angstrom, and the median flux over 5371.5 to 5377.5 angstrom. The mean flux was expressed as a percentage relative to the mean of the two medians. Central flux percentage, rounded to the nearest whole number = 91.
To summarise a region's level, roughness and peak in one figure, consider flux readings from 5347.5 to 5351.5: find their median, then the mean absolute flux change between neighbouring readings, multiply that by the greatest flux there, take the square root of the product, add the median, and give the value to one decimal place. 11.5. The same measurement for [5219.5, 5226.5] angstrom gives 11.8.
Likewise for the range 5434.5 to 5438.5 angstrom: 10.5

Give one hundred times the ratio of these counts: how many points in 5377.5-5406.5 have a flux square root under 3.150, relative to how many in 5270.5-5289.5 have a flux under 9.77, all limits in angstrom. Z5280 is 533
